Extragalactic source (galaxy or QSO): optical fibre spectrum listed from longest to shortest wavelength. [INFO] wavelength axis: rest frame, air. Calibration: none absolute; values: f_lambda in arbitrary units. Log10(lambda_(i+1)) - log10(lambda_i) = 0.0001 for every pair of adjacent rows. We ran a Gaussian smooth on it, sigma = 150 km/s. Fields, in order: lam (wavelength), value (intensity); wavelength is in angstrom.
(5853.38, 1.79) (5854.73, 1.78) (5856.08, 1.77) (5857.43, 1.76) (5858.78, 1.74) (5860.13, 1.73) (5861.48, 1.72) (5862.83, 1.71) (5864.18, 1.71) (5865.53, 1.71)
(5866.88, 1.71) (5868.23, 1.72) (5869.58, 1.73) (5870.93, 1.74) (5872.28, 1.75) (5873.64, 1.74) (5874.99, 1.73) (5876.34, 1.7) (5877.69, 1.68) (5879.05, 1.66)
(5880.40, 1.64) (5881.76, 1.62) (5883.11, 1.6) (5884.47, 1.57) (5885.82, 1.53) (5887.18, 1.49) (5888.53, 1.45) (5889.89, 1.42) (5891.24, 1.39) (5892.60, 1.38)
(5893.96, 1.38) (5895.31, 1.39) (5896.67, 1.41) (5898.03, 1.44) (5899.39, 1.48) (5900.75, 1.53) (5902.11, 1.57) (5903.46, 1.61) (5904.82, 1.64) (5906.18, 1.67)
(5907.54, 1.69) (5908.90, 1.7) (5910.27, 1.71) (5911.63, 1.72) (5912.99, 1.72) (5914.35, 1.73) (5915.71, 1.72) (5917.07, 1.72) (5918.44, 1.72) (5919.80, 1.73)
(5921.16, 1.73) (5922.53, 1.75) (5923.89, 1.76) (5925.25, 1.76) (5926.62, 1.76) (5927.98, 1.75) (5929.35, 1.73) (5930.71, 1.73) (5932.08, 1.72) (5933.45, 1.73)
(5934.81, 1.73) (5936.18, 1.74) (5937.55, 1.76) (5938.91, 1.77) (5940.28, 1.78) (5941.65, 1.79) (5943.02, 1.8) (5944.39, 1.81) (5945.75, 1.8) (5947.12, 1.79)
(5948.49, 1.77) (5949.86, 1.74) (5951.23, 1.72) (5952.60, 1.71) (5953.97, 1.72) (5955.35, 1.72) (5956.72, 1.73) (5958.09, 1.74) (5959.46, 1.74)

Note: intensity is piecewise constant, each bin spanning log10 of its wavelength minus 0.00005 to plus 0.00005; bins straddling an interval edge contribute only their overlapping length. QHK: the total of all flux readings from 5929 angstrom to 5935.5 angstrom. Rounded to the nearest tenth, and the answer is 8.6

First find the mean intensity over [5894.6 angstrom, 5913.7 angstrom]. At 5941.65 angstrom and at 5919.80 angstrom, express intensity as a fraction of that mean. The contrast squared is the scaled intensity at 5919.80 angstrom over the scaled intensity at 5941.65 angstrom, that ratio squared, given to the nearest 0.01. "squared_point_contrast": 0.93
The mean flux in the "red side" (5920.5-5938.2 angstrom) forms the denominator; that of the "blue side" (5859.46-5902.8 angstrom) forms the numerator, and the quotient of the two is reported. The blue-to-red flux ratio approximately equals 0.92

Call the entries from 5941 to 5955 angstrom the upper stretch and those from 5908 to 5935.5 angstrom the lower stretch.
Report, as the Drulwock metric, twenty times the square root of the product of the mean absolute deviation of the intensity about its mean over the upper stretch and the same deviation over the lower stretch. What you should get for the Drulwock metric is 0.41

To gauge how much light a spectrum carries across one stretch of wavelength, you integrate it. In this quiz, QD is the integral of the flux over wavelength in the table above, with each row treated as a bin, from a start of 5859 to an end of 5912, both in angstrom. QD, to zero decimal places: 85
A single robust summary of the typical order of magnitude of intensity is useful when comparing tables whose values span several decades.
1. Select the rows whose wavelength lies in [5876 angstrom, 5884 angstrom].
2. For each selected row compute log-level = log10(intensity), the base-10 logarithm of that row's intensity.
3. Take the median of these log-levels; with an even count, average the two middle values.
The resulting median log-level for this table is 0.22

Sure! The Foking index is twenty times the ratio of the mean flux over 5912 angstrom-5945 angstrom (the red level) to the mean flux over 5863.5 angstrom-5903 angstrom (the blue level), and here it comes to 22.1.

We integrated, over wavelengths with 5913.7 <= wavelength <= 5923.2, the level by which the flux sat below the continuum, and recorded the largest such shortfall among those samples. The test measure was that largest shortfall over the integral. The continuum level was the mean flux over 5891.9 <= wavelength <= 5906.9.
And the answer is 0.10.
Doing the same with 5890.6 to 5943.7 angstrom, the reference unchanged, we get -0.01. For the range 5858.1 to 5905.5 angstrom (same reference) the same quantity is -0.03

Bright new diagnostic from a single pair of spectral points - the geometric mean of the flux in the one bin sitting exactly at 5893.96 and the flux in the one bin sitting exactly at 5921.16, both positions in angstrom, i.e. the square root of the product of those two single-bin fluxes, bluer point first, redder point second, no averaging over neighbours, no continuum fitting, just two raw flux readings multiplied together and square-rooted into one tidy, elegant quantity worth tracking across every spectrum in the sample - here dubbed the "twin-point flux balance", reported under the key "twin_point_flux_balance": 1.55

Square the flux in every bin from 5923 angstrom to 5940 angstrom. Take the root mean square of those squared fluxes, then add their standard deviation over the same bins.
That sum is 3.10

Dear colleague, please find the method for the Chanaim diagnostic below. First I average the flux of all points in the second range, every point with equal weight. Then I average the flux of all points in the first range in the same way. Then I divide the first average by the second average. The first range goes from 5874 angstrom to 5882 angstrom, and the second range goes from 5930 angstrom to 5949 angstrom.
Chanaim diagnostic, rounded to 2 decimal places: 0.95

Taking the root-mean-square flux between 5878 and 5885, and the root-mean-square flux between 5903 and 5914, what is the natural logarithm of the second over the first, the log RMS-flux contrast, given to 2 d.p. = 0.04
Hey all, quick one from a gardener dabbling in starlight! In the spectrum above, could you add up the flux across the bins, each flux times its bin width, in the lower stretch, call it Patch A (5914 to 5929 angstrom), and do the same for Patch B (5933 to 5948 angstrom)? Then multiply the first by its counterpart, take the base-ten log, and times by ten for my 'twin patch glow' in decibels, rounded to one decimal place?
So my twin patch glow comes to 28.4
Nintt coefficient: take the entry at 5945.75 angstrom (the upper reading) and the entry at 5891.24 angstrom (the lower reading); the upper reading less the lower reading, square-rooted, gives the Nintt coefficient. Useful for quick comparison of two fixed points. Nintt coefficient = 0.64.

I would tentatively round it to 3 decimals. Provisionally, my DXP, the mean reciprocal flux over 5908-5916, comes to 0.583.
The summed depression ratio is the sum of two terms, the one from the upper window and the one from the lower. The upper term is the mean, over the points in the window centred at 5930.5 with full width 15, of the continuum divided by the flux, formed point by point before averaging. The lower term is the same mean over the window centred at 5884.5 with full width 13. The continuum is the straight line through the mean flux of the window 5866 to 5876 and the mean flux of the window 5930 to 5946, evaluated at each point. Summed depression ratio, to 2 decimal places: 2.13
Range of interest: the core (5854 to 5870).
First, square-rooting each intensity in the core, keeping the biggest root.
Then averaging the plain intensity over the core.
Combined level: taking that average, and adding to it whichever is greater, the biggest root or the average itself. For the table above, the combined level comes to 3.46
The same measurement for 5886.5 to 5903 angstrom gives 2.89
